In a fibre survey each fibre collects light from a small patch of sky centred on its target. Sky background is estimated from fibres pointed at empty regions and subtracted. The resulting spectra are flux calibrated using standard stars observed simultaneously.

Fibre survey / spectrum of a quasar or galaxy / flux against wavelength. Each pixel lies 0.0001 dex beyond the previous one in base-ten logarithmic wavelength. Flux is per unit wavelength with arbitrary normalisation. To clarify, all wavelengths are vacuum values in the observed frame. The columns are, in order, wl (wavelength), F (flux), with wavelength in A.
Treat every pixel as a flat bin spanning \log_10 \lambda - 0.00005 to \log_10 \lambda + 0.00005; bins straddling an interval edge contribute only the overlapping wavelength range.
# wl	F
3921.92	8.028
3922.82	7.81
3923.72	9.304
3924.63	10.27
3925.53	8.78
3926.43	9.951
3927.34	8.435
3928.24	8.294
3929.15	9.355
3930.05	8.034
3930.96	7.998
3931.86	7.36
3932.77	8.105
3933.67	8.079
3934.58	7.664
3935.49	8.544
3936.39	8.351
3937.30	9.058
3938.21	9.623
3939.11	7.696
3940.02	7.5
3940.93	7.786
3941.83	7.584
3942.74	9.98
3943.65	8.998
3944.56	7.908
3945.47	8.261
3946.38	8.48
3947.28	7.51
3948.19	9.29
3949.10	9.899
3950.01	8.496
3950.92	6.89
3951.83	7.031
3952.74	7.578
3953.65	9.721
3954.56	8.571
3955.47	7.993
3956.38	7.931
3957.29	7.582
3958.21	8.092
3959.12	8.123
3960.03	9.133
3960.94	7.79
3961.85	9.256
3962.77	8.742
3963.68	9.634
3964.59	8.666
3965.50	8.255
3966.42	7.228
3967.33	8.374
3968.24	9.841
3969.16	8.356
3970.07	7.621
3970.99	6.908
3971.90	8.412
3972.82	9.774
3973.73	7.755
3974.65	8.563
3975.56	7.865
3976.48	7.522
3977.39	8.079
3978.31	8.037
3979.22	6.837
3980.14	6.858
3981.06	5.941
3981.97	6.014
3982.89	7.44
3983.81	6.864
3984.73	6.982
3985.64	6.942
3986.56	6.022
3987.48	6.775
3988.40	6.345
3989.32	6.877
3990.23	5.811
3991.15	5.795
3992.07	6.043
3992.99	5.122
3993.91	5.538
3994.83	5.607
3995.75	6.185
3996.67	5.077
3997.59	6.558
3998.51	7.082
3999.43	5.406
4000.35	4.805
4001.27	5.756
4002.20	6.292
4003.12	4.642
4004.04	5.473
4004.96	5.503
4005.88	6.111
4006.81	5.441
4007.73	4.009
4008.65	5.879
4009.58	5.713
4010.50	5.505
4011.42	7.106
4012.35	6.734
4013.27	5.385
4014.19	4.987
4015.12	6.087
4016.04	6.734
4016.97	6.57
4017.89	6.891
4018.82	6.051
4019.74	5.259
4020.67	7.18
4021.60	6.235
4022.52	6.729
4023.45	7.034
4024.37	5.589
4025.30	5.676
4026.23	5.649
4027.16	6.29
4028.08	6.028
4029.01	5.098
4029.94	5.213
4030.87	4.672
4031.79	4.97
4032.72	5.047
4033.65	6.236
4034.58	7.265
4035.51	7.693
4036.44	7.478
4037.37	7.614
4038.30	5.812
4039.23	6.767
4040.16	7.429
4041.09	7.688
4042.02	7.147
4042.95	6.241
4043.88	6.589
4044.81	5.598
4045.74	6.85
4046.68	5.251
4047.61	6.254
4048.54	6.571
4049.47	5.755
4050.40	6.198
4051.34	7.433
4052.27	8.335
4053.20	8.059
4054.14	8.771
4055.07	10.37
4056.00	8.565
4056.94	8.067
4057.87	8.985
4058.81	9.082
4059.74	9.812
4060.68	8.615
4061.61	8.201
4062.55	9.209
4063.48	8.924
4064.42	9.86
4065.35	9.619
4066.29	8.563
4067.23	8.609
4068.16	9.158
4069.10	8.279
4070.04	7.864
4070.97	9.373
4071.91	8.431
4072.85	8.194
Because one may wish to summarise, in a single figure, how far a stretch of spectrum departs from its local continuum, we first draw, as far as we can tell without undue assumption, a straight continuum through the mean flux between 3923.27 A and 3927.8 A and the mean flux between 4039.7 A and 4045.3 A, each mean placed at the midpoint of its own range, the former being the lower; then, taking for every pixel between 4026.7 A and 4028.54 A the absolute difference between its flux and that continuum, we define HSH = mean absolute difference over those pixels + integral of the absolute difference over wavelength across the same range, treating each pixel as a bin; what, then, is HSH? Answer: 2.7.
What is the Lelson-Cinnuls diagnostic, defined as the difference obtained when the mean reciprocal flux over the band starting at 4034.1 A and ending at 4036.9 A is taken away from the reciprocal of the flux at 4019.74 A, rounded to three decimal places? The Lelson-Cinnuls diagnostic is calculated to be 0.056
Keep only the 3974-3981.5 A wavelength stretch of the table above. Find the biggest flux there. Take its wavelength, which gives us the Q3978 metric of 3974.65 A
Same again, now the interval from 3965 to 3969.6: 3968.24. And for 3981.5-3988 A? 3982.89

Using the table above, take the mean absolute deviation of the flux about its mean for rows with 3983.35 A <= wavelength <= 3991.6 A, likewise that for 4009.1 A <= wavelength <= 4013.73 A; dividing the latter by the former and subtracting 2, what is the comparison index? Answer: -0.49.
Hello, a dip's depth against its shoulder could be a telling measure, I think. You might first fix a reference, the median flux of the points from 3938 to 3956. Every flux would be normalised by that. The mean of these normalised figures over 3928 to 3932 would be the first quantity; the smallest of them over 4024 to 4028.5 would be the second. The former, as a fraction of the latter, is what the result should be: 1.5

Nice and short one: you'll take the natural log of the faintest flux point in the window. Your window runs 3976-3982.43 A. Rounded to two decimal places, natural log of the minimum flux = 1.78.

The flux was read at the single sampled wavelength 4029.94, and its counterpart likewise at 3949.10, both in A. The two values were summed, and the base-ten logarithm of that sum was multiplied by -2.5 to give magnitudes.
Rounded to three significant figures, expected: -2.95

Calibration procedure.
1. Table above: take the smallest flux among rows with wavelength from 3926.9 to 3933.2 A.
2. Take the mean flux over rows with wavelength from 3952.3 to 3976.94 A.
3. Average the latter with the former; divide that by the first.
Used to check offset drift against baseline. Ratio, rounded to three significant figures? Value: 1.07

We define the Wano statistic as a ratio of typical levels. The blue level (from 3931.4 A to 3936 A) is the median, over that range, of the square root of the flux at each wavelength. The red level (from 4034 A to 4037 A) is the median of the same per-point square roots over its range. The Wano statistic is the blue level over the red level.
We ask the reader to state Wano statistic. 1.0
